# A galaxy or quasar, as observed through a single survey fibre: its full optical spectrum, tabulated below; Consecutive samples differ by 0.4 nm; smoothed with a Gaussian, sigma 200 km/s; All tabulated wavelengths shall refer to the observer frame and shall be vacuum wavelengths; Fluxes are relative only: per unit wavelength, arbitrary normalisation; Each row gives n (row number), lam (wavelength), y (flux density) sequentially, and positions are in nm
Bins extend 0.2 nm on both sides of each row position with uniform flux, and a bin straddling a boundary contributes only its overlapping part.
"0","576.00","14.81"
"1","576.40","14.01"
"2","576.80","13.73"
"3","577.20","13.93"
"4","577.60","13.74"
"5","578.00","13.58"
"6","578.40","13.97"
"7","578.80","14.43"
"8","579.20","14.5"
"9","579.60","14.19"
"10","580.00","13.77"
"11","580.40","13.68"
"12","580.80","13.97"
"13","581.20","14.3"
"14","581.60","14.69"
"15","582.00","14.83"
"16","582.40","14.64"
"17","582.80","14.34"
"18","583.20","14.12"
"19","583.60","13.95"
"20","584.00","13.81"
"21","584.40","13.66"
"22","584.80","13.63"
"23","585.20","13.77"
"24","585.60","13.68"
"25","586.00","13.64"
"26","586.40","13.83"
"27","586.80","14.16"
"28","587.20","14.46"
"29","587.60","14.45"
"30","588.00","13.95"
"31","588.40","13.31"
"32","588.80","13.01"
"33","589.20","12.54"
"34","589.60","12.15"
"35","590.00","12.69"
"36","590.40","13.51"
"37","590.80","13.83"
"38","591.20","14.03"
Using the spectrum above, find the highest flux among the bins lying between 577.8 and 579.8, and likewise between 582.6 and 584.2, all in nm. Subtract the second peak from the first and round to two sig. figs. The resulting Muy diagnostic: 0.16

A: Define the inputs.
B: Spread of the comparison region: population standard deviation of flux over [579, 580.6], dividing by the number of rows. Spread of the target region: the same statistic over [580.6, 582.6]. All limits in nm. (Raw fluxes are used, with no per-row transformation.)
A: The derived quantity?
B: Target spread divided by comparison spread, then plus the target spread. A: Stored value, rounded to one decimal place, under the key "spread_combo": 1.3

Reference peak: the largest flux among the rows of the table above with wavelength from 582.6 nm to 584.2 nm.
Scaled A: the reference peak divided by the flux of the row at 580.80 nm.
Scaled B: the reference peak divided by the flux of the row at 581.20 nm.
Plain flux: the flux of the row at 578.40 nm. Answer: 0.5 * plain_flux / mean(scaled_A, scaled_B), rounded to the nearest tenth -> 6.9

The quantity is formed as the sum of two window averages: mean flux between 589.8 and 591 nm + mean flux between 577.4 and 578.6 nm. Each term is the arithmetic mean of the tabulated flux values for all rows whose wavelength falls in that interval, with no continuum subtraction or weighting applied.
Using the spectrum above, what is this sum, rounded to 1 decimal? 27.1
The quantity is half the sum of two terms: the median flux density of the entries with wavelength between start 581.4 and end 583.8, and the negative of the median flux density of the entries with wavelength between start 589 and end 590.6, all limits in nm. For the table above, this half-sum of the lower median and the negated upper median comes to 0.94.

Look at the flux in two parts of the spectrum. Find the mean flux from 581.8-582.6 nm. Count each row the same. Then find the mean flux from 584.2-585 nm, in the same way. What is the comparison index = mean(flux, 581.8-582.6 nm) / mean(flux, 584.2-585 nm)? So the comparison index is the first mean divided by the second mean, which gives 1.08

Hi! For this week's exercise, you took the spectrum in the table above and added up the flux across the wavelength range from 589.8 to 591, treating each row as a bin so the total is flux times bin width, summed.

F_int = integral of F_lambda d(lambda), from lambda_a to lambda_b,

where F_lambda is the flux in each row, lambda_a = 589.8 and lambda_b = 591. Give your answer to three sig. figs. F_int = 16.0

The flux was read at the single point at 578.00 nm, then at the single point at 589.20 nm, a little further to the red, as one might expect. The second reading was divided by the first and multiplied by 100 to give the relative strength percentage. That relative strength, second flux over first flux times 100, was 92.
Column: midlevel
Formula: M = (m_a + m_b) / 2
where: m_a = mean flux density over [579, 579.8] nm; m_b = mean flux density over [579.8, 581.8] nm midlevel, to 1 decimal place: 14.2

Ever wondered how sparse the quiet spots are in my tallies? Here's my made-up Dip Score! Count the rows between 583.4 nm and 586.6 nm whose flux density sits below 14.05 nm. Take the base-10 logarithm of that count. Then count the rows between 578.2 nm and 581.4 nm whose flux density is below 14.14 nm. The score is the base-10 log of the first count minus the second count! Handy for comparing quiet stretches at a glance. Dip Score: -3.1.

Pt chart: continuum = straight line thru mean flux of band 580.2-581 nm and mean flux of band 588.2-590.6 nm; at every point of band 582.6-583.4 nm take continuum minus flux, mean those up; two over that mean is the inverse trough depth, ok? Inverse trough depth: -3.0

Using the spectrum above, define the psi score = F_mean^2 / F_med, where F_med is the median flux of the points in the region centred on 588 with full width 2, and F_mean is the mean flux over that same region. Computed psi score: 13.7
